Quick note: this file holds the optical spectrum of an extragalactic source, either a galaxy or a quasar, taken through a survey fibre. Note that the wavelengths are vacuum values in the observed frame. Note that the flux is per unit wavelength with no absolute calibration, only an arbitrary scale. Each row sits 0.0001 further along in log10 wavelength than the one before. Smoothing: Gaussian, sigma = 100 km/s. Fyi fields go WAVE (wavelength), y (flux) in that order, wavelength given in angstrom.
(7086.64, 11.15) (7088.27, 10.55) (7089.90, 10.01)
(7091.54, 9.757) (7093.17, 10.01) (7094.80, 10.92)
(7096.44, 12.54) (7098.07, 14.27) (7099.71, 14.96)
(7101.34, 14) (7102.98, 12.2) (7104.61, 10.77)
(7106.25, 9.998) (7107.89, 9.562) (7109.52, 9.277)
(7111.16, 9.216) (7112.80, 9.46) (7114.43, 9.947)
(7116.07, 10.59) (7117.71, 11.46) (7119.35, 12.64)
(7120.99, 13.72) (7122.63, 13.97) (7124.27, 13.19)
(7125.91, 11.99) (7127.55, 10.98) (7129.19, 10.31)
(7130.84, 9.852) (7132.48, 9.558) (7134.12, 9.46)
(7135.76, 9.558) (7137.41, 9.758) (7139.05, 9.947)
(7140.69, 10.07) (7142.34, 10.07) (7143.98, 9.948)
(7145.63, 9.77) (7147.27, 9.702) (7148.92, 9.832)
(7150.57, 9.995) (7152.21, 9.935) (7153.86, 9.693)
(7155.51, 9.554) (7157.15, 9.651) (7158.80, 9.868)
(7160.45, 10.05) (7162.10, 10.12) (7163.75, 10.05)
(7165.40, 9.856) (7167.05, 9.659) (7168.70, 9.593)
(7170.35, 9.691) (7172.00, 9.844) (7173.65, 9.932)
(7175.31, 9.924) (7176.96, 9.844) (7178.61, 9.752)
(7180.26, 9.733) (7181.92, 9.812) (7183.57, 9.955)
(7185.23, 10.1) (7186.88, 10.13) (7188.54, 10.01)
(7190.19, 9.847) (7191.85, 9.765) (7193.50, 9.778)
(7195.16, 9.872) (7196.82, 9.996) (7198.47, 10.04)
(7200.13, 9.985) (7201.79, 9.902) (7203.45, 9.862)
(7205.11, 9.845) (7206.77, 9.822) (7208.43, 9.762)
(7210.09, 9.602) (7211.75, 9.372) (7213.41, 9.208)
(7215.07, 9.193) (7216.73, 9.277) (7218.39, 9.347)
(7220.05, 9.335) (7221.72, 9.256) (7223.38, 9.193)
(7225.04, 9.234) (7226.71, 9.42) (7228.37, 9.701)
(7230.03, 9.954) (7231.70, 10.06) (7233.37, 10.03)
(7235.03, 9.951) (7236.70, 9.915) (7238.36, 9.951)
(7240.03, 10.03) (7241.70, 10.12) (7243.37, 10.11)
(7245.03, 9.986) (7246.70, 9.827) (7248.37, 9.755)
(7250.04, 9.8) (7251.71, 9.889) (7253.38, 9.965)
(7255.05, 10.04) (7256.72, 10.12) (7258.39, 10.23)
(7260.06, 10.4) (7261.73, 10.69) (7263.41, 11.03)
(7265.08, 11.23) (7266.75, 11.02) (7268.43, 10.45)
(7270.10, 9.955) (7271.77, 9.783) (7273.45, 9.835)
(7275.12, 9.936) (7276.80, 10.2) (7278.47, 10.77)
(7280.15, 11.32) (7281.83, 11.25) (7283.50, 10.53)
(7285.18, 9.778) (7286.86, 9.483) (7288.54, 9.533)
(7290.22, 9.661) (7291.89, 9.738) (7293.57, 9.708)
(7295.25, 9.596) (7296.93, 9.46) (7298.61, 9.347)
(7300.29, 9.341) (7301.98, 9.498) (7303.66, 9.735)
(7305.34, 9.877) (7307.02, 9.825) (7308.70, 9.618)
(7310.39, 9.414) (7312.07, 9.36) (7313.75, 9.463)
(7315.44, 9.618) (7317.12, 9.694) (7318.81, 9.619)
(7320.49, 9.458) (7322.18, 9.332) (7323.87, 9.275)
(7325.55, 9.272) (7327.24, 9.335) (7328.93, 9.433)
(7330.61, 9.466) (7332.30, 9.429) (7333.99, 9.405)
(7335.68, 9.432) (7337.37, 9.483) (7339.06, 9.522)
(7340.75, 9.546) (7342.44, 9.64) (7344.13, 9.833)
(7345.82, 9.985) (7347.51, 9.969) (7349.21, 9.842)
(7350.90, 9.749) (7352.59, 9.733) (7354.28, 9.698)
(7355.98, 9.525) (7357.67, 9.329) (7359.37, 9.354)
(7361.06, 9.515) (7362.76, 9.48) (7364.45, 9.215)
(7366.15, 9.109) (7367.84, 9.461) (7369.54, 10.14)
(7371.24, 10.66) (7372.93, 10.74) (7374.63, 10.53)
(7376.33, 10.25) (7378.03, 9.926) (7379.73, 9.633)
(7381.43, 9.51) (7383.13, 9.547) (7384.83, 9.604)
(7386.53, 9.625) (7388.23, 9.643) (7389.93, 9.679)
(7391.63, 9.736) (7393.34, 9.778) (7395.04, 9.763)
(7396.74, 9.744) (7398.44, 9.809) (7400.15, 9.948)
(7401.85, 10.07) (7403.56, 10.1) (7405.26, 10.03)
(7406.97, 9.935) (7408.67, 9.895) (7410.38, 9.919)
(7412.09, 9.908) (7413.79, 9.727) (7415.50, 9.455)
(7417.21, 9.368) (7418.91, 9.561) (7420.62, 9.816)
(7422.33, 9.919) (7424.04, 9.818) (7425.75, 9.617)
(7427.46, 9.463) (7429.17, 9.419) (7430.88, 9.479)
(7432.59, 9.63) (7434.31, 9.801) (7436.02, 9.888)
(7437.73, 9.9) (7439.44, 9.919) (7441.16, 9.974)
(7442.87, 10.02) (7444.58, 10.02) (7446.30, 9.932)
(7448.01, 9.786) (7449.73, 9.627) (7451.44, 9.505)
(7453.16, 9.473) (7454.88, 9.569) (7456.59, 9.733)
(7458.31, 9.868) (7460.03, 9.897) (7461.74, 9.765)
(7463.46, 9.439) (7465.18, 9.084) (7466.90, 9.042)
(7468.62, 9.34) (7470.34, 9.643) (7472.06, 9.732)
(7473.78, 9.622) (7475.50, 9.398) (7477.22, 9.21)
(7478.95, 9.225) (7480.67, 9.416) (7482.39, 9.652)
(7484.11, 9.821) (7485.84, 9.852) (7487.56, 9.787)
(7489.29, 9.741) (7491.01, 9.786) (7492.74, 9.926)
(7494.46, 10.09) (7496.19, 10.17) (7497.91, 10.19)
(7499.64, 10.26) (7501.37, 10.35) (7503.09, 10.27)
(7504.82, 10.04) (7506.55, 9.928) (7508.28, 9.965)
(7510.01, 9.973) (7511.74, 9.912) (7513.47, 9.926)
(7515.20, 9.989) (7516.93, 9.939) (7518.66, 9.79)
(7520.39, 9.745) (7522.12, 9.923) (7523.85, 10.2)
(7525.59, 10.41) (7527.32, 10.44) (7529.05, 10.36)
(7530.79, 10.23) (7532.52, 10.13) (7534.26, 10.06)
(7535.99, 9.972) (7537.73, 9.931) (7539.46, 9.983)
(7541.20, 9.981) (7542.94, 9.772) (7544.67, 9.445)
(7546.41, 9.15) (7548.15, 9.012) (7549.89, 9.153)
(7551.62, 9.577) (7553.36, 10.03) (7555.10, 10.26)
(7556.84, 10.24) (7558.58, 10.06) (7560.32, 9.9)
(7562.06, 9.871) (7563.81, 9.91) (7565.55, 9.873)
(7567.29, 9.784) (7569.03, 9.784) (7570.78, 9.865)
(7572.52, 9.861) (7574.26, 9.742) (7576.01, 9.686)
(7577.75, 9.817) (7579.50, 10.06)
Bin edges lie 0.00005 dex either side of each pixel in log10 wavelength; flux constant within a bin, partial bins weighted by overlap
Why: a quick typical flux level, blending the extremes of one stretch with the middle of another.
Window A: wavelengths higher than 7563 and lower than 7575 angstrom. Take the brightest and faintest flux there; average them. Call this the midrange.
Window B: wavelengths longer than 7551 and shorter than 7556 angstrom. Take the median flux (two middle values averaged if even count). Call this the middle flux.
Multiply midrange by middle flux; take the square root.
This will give 9.9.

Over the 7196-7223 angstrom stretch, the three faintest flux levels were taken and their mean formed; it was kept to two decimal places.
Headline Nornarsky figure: 9.22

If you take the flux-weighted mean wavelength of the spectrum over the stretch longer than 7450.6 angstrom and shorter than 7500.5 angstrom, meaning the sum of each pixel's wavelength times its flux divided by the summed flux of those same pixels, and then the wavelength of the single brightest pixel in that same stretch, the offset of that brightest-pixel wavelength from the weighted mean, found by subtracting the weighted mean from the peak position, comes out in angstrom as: 23.9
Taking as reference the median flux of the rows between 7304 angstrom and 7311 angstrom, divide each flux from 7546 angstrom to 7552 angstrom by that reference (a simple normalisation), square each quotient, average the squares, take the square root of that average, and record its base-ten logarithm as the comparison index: -0.023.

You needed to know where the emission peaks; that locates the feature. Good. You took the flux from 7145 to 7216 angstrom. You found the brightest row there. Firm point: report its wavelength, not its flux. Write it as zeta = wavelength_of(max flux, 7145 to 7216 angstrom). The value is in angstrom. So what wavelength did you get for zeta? 7186.88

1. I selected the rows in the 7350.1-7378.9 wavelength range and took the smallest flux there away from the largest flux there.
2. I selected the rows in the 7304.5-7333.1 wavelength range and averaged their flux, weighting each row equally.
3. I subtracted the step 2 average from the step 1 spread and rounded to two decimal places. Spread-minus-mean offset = -7.87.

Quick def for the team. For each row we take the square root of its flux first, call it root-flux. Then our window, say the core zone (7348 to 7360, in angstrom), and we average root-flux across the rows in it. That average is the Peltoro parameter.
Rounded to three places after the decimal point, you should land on 3.099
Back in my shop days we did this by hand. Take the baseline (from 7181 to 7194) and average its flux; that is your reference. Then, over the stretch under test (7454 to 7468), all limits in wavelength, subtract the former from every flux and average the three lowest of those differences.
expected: -0.74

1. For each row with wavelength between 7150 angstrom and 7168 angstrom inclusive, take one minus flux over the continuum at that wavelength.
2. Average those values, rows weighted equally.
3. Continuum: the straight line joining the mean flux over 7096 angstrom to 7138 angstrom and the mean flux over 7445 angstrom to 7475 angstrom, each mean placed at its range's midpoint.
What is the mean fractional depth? 0.11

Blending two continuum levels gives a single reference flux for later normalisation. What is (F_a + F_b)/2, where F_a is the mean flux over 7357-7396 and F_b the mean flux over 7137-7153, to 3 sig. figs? 9.83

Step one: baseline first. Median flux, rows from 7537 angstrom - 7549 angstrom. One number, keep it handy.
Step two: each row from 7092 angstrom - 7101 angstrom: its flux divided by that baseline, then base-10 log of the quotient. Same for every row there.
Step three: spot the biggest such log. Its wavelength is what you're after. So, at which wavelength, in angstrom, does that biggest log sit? 7099.71 angstrom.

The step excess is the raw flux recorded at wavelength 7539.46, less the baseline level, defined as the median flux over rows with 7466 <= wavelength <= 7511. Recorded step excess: 0.18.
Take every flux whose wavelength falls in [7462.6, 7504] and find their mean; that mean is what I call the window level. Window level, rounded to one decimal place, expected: 9.7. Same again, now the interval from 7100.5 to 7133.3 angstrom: 11.1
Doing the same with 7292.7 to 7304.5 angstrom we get 9.5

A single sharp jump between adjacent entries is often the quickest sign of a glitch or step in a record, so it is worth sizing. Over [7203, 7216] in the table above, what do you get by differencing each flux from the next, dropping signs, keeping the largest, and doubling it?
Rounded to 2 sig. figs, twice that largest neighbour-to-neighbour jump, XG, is 0.46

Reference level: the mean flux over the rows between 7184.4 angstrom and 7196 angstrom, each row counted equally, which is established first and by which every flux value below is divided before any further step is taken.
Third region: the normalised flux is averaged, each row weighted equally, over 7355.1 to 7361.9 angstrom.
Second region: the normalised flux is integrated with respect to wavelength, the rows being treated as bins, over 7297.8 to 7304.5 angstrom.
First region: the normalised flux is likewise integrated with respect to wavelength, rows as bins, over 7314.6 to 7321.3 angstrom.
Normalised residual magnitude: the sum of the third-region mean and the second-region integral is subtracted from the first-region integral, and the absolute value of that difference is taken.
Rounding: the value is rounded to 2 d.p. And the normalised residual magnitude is 0.86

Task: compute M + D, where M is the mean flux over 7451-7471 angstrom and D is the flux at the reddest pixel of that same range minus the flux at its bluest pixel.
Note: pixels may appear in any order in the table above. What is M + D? 9.7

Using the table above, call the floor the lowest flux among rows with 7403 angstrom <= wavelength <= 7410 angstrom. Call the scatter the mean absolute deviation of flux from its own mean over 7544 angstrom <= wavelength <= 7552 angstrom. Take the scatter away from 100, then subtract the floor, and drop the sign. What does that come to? 89.9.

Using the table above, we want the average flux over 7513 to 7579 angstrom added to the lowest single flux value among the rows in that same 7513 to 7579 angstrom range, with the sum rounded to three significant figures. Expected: 18.9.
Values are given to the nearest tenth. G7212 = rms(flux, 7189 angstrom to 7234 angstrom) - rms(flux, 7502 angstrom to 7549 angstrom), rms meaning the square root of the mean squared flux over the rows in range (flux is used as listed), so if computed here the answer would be -0.3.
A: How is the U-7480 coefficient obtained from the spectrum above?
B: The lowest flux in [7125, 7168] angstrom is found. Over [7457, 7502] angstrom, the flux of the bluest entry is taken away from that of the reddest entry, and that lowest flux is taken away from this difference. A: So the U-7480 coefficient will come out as -9.0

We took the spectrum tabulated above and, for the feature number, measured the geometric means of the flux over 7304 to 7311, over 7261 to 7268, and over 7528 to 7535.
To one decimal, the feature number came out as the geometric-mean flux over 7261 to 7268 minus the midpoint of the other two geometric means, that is 1.1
